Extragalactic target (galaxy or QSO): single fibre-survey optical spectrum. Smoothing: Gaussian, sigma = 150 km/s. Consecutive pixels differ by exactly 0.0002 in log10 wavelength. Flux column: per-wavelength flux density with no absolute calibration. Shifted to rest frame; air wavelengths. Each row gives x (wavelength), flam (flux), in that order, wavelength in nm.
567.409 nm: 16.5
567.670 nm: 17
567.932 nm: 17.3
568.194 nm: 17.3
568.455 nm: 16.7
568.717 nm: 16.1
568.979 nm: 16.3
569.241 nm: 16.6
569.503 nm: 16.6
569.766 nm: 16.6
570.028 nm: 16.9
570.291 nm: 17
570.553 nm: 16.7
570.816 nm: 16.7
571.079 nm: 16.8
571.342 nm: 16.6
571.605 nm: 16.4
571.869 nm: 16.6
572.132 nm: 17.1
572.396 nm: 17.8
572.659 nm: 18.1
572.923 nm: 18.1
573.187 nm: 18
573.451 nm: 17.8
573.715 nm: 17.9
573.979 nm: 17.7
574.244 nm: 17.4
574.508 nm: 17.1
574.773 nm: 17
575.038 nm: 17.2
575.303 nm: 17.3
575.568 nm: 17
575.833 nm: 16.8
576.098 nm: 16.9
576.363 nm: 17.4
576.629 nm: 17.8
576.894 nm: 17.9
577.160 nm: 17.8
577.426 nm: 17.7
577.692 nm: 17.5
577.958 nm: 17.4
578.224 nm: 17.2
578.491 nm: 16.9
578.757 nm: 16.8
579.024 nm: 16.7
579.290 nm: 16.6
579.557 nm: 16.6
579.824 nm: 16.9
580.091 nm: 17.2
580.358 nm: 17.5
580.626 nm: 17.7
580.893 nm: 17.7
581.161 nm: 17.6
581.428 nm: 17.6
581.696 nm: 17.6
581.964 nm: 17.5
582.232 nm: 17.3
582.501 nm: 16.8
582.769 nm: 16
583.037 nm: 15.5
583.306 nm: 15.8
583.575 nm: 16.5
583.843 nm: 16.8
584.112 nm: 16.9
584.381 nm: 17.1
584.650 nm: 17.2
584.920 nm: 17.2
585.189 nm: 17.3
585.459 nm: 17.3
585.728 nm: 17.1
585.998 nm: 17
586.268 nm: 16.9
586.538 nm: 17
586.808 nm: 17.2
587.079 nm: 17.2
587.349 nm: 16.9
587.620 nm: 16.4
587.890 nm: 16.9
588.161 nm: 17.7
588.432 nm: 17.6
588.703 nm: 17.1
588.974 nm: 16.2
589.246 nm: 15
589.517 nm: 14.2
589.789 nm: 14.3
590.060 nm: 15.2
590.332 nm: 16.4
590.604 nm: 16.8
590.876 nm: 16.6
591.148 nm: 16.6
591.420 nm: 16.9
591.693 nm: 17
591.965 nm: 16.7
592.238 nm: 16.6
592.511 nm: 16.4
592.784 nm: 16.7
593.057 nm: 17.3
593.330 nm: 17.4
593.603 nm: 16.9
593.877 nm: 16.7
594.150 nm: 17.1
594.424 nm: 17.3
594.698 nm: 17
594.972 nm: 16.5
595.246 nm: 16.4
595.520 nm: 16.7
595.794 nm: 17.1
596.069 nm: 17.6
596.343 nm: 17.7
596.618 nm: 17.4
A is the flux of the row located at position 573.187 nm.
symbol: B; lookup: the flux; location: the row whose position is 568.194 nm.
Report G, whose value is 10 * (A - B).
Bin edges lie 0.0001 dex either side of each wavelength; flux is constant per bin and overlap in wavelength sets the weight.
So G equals 7.0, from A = 18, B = 17.3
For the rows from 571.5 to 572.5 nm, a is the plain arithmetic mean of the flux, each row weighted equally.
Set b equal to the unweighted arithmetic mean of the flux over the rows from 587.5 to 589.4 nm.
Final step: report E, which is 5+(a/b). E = 6.02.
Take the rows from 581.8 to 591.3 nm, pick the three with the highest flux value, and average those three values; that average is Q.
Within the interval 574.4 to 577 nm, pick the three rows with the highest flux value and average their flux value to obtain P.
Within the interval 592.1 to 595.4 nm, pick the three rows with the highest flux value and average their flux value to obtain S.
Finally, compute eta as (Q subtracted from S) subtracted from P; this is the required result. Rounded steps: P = 17.7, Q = 17.6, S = 17.3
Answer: 18.0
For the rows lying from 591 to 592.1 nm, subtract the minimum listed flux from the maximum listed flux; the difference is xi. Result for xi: 0.40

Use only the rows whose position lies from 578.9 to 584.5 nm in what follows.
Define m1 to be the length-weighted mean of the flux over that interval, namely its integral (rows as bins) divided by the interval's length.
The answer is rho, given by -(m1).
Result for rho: -16.9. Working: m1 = 16.9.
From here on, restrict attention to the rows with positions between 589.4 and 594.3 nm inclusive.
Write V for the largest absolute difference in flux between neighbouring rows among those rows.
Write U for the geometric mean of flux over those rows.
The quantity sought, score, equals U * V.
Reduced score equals 19.7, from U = 16.4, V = 1.20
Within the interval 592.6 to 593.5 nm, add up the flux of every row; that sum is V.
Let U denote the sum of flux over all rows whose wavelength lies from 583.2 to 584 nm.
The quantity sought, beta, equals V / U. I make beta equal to 1.05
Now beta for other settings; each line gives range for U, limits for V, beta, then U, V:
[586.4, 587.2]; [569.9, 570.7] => 0.98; 51.4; 50.6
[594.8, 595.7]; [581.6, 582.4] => 1.06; 49.6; 52.4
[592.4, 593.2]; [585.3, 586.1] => 1.02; 50.4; 51.4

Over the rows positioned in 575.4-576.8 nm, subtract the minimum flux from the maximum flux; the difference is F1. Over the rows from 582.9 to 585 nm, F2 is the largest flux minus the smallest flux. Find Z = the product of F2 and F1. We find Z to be 1.7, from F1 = 1.0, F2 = 1.70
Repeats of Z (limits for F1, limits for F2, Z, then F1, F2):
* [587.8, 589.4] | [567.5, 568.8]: 3.2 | 2.7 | 1.20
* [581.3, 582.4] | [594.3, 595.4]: 0.3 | 0.3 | 0.90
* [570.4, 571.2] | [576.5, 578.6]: 0.1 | 0.1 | 1.00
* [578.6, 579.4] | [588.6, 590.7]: 0.6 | 0.2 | 2.90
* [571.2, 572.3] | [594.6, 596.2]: 0.8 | 0.7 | 1.20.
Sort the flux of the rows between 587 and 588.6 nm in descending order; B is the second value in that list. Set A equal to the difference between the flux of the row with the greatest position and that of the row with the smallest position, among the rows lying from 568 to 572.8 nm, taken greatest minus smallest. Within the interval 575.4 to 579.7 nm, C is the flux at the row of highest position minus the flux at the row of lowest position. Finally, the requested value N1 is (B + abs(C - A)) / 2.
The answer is 9.4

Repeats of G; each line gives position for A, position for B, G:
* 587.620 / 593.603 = -5.0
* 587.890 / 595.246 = 5.0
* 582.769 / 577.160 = -18.0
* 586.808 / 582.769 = 12.0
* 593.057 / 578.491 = 4.0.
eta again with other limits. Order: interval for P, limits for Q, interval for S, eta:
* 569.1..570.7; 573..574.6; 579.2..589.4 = 17.1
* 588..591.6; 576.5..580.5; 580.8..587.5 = 17.7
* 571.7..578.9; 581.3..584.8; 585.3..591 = 18.1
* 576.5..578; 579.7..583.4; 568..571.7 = 18.4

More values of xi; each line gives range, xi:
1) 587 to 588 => 0.80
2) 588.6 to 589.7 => 2.90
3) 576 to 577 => 1.00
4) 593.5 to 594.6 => 0.60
